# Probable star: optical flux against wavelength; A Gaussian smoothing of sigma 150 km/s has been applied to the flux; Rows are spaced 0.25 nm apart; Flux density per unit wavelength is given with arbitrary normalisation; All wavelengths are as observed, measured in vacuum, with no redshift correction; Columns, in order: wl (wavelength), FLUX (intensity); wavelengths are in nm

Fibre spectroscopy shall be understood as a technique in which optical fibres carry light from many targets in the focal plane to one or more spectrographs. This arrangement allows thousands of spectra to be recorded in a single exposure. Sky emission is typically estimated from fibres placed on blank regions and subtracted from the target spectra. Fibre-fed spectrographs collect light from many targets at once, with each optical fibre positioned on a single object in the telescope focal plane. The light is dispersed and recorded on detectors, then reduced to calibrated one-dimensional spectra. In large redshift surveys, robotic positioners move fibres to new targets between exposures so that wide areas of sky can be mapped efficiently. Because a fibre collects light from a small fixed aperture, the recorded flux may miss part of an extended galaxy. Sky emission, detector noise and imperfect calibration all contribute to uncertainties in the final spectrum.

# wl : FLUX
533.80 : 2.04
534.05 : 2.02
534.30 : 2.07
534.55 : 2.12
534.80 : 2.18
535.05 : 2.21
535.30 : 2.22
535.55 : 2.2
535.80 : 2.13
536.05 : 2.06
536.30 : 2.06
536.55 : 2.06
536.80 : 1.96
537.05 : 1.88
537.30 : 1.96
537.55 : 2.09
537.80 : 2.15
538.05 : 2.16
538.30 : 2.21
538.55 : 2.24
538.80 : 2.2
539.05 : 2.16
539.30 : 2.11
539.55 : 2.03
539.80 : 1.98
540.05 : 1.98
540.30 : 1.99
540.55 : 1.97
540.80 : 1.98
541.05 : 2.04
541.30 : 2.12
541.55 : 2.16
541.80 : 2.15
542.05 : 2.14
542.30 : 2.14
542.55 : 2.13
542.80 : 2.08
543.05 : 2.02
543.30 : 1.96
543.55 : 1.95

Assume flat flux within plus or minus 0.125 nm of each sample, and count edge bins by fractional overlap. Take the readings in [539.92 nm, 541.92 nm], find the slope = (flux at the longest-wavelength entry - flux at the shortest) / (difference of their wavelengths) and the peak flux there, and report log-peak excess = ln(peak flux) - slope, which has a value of 0.67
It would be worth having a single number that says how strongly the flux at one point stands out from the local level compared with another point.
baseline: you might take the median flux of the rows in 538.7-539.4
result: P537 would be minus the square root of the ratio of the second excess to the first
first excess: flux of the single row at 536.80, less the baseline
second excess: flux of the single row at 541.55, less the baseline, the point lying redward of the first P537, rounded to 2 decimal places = 0.00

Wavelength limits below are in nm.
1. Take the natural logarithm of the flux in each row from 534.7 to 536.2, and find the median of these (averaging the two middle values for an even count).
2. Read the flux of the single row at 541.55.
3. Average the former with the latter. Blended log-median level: 1.47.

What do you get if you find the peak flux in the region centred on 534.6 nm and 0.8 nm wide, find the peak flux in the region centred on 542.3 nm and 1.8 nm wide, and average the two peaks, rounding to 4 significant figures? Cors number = 2.170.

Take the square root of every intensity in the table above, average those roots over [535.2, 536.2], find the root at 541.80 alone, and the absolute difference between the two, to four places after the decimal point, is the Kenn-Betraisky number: 0.0007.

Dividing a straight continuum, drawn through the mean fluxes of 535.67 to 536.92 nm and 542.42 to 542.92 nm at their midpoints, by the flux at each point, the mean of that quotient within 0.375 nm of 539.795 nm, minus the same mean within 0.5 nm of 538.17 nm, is 0.10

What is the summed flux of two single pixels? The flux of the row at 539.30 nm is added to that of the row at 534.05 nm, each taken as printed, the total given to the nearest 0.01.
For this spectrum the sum 4.13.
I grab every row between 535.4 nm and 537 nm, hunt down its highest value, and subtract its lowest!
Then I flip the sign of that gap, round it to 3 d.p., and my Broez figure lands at -0.240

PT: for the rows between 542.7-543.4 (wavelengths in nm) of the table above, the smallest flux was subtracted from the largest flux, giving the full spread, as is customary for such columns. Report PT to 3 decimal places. 0.120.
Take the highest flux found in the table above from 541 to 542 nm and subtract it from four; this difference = 1.84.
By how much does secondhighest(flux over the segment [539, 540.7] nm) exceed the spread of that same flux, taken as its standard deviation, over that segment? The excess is 2.04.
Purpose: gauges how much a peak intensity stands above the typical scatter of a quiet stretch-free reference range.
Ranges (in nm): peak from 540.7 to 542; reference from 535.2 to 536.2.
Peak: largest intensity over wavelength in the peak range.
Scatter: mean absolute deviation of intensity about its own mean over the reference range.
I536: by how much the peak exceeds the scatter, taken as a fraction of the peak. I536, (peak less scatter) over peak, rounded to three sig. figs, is 0.973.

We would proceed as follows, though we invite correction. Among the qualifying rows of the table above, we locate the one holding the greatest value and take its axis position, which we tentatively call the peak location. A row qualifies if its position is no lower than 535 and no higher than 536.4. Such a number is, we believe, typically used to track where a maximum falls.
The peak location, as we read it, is 535.30 nm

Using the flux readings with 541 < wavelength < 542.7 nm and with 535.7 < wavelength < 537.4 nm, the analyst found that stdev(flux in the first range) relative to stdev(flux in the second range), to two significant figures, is 0.47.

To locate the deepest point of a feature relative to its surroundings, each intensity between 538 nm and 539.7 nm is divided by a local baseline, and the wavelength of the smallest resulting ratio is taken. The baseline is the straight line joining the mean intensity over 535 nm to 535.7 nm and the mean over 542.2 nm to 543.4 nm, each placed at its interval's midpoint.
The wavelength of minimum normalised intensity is 539.55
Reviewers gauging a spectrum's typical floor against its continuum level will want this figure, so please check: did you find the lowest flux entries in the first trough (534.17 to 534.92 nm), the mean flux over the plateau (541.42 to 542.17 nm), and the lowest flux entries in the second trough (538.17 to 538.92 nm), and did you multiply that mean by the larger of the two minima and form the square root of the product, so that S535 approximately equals 2.17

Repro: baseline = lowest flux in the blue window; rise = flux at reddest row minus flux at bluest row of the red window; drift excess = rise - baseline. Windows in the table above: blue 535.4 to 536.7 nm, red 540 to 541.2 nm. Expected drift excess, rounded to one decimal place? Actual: -2.0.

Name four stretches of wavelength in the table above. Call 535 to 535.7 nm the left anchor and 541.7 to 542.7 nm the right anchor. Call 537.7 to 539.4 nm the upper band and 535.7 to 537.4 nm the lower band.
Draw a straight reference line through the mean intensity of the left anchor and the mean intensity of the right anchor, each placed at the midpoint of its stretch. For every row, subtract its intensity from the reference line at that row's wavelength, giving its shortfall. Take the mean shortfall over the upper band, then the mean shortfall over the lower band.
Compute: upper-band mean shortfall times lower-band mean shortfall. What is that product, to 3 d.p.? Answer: 0.000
